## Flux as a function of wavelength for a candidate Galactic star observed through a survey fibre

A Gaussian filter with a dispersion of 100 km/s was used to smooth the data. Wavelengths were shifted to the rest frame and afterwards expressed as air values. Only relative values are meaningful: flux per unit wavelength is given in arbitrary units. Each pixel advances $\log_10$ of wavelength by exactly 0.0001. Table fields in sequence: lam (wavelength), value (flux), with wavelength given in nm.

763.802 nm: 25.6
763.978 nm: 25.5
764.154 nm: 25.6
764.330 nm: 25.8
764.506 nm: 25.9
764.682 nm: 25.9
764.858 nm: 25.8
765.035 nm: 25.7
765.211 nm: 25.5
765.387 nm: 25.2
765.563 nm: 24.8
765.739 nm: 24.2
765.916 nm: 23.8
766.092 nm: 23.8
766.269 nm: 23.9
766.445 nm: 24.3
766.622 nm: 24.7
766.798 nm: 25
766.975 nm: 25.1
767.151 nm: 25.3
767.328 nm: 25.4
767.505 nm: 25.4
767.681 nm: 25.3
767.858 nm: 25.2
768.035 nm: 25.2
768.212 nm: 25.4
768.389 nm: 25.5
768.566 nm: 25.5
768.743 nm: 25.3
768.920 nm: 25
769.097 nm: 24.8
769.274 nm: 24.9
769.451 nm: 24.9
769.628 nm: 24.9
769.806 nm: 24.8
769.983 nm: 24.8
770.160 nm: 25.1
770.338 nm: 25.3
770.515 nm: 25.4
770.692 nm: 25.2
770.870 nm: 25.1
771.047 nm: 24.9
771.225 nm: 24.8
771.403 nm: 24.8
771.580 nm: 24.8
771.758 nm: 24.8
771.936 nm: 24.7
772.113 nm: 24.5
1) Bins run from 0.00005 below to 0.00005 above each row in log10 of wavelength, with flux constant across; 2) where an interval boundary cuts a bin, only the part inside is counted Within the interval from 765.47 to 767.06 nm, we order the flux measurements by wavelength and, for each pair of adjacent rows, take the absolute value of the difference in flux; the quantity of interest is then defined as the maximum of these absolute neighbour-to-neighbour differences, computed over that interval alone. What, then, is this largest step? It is 0.60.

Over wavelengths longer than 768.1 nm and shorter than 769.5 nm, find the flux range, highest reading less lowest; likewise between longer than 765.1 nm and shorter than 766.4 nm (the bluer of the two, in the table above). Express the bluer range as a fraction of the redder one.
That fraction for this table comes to 2.4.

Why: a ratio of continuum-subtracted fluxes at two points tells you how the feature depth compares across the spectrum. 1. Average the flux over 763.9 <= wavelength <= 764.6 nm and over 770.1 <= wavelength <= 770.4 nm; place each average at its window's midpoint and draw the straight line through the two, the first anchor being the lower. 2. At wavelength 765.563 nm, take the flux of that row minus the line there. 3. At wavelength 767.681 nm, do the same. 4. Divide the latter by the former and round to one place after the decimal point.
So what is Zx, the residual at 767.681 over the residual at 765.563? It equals 0.1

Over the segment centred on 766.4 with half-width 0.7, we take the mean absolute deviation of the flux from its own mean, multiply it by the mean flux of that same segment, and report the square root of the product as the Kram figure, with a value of 3.3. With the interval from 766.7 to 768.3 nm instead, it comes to 1.7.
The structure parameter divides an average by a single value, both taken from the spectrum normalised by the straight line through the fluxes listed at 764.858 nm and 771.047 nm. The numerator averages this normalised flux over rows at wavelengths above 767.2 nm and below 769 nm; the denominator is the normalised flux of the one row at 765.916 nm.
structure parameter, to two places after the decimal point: 1.08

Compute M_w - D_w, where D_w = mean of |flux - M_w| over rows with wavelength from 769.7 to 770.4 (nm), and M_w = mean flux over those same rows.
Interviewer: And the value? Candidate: 24.8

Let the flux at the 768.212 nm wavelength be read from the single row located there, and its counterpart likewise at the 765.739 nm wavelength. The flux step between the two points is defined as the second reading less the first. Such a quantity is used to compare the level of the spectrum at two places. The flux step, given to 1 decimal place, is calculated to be -1.2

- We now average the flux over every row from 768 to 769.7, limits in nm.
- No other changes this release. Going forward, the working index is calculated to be 25.14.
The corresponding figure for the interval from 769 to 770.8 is 25.01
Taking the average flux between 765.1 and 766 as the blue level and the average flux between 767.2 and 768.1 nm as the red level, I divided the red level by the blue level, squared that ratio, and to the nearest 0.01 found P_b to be 1.05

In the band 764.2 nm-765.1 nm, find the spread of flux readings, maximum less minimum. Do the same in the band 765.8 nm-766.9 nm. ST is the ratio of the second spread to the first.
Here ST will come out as 6.0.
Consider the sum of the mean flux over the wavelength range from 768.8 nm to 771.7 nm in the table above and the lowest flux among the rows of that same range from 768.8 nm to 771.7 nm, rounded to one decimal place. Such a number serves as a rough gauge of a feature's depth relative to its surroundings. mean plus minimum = 49.8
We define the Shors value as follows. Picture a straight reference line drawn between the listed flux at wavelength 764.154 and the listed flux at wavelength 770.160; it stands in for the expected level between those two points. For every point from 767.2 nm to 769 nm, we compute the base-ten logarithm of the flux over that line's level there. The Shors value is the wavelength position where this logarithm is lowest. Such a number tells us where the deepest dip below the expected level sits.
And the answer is 768.920 nm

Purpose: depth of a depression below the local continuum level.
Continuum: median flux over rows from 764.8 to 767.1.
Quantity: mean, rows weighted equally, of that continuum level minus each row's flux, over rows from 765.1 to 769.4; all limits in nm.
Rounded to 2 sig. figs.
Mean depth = -0.14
